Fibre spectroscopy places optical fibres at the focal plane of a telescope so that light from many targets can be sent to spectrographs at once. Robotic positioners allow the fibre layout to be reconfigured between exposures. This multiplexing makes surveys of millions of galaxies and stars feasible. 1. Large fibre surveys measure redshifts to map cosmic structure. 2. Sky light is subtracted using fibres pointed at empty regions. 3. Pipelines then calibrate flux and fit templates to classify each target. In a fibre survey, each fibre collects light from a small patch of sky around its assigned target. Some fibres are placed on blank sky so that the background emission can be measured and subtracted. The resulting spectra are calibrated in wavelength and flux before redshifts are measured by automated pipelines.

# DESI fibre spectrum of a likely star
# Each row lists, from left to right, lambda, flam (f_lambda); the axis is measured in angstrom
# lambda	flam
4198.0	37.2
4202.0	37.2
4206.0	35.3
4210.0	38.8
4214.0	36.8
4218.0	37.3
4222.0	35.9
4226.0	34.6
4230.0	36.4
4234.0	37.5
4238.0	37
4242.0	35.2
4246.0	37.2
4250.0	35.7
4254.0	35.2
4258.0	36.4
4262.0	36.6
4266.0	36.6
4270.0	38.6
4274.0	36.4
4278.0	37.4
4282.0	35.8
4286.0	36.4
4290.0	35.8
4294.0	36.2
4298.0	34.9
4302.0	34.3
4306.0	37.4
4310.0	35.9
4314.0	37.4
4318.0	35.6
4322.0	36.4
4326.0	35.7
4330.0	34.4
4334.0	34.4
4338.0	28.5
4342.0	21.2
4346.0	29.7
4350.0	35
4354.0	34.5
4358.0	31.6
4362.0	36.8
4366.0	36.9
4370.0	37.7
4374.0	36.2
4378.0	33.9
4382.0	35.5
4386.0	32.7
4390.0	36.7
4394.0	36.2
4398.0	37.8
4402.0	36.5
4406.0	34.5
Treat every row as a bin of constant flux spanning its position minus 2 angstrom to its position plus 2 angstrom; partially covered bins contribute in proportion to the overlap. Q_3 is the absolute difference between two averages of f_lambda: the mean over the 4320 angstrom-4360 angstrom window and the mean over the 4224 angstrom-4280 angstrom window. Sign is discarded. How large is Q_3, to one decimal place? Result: 4.3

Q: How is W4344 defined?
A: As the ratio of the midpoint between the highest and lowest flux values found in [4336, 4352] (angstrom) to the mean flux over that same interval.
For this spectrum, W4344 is 0.98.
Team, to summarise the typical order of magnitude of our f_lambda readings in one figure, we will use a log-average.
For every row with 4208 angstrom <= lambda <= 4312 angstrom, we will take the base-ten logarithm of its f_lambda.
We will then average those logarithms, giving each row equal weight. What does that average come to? 1.561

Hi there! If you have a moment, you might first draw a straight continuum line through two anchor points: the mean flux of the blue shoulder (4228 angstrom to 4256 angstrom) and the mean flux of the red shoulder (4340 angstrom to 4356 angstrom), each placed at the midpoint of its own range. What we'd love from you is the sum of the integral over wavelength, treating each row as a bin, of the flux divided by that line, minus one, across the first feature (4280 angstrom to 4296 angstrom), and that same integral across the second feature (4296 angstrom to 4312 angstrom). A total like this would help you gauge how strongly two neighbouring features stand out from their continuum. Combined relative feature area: 2.60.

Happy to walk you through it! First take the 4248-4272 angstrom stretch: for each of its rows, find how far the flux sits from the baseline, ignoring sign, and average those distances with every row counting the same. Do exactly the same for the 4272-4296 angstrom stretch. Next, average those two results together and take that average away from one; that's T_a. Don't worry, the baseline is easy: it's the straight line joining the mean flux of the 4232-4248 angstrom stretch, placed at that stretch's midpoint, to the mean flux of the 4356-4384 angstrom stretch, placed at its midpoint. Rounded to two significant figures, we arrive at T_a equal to 0.42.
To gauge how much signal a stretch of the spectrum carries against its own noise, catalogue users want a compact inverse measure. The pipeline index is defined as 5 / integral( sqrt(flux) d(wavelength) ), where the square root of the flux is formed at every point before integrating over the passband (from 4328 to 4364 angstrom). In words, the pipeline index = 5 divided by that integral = 0.0247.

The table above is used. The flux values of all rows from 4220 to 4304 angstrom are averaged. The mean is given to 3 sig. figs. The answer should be 36.2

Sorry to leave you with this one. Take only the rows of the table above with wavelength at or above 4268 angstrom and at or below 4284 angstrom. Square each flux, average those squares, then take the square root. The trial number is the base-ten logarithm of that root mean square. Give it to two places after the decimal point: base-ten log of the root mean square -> 1.57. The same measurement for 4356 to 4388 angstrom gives 1.55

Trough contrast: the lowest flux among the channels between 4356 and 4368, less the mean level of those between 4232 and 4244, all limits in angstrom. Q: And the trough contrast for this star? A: -5.0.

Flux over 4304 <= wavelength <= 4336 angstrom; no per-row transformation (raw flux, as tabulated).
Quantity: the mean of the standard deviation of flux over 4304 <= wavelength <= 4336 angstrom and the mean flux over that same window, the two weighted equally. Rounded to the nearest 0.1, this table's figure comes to 18.5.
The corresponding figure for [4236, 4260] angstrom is 18.5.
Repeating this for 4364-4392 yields 18.7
